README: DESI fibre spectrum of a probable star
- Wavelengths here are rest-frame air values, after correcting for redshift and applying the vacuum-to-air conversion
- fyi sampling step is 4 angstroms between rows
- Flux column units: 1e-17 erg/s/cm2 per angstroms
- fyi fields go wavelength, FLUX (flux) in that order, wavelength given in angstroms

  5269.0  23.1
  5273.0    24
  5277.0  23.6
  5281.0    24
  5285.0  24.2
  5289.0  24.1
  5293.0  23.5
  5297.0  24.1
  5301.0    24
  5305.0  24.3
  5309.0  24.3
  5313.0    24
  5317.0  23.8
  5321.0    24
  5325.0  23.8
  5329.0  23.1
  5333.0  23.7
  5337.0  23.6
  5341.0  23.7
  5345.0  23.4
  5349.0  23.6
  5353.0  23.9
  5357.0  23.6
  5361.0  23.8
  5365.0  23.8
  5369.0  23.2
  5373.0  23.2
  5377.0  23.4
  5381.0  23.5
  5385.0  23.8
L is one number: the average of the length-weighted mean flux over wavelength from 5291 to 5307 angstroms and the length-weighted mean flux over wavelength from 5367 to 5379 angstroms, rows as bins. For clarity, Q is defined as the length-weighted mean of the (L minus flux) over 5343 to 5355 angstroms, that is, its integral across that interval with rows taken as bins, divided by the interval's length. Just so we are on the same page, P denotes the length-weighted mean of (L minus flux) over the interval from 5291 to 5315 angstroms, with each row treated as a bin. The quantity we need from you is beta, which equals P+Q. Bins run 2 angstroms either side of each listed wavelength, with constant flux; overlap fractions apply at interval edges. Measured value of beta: -0.4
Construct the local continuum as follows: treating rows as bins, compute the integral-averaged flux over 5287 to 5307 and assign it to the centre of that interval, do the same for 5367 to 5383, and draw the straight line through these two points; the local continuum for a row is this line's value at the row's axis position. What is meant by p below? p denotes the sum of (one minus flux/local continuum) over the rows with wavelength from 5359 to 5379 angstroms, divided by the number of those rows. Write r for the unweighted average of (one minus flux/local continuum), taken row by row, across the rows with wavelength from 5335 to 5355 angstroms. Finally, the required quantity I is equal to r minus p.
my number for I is 0.002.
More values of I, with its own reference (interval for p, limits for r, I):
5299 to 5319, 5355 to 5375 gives 0.003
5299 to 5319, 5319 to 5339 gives 0.011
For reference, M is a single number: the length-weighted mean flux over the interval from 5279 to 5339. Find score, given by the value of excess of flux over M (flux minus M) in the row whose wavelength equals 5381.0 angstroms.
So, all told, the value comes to -0.4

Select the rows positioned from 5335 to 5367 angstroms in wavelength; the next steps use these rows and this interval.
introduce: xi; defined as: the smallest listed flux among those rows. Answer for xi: 23.4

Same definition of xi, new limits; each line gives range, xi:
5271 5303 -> 23.5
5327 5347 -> 23.1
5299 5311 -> 24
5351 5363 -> 23.6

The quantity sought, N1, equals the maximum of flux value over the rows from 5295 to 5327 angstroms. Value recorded 24.3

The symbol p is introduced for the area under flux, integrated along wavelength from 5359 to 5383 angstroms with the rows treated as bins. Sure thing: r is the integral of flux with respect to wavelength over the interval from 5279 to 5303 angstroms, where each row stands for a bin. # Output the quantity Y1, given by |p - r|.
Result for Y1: 12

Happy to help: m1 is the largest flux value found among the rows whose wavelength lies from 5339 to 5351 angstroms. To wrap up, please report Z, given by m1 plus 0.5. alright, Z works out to 24.2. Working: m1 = 23.7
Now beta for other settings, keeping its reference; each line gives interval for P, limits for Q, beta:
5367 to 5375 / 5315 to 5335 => 0.4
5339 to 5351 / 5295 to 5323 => -0.4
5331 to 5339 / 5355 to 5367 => -0.1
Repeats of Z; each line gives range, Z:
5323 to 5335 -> 24.3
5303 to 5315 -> 24.8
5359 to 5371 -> 24.3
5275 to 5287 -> 24.7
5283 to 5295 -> 24.7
